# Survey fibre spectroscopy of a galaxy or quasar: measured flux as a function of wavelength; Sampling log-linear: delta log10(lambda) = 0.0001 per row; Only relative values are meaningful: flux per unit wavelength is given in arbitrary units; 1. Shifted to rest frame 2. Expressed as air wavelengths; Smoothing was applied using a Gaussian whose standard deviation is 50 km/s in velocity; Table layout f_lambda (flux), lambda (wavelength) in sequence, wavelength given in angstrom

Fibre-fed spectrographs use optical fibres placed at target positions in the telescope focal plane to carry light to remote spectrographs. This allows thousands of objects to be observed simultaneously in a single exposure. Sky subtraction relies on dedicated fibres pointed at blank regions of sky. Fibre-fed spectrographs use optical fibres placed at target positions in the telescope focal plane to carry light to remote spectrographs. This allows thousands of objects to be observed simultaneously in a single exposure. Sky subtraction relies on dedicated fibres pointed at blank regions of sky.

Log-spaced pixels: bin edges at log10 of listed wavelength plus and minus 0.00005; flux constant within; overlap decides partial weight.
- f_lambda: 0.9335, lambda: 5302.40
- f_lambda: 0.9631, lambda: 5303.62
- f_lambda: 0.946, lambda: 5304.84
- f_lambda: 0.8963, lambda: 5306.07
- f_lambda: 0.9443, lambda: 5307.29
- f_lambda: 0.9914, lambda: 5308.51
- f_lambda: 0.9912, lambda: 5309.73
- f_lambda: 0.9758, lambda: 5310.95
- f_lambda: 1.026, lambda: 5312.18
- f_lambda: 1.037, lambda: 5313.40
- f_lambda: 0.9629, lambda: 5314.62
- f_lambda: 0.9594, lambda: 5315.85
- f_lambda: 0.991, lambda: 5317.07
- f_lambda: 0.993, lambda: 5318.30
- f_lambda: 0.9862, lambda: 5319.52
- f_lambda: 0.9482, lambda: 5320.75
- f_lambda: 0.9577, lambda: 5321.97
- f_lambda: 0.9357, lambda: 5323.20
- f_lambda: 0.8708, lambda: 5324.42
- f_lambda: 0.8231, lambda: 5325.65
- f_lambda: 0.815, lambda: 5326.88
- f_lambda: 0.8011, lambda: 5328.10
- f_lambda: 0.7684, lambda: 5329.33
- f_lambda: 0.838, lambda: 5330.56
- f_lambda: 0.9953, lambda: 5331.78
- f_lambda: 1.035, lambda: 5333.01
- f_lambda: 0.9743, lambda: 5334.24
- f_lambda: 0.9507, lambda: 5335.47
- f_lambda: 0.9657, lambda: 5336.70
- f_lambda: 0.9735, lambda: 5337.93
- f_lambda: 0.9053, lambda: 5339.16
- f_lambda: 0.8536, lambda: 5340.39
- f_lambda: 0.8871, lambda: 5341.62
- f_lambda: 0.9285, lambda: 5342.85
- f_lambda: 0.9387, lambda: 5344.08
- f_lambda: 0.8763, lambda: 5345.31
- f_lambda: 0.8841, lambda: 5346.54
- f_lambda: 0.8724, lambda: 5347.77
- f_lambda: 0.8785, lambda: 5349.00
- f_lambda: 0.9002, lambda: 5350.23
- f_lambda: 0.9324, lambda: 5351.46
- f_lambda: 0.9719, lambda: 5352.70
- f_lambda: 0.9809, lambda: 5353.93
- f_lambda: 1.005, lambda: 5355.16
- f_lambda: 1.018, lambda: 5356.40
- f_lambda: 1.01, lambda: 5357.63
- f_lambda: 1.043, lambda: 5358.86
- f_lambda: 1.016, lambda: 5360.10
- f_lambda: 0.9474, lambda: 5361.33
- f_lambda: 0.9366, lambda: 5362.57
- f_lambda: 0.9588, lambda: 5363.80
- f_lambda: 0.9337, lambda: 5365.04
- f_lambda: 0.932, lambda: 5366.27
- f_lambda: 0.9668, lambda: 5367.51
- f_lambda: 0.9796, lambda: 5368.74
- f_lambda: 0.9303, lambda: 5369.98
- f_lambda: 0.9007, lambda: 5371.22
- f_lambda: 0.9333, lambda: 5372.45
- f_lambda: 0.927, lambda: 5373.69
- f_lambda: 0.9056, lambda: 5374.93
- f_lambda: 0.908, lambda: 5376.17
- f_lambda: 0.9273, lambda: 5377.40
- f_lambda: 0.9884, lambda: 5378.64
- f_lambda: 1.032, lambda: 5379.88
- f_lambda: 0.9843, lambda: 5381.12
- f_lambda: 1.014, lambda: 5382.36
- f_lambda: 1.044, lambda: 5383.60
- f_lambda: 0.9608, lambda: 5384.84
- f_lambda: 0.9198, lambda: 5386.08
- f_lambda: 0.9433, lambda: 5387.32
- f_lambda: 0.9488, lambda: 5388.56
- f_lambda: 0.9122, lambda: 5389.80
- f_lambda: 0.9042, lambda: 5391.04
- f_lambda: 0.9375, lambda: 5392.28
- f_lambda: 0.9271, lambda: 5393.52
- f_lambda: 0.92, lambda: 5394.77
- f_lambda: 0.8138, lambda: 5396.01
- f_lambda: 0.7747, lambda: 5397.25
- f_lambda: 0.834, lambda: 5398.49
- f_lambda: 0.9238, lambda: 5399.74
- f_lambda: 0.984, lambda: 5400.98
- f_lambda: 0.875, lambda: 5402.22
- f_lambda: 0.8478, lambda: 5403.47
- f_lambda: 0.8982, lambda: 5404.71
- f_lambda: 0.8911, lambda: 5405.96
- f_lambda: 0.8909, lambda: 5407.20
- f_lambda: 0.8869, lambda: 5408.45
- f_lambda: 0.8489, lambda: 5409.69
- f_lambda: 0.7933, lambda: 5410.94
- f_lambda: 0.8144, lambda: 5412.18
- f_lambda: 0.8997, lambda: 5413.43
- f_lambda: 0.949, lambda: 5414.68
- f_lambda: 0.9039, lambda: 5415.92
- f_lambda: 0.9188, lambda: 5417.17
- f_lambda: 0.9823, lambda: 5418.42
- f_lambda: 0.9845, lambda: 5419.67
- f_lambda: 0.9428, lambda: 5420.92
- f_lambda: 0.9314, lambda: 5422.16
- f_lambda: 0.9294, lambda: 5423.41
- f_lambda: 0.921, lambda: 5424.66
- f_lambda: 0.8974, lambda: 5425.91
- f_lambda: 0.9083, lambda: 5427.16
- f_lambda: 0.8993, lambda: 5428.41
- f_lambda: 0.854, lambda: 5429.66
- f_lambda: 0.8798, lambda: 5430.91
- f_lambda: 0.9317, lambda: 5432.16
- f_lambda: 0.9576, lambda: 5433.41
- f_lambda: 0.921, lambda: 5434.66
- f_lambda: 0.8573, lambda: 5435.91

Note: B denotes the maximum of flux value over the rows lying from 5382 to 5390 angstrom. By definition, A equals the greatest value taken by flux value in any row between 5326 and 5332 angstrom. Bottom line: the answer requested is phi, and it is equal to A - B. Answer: -0.05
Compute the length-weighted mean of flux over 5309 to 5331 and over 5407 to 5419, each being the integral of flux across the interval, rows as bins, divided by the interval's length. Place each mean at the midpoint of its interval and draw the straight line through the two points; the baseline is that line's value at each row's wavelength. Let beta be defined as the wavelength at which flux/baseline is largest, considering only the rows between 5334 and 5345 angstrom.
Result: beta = 5337.93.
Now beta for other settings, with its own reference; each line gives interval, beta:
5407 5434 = 5419.67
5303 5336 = 5333.01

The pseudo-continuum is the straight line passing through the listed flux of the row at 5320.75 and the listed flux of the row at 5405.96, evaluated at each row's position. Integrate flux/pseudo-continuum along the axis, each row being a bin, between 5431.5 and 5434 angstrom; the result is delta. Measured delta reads 2.7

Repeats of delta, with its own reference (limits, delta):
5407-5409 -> 2.0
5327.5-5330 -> 2.1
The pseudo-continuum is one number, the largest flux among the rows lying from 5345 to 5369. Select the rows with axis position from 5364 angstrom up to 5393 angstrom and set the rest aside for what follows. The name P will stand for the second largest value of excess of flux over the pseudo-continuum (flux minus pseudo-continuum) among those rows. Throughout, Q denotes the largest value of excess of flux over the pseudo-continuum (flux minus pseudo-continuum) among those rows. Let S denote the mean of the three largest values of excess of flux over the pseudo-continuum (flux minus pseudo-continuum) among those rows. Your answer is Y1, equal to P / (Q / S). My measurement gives 0.143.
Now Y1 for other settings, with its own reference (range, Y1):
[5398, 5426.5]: -0.060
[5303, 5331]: -0.069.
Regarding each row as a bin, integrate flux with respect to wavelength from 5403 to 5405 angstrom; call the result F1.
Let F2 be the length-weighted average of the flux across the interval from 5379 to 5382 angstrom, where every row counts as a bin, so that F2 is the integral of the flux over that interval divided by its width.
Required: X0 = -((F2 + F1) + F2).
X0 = -3.76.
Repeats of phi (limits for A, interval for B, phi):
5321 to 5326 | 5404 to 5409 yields 0.06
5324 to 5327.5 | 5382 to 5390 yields -0.17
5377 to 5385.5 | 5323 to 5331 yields 0.11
